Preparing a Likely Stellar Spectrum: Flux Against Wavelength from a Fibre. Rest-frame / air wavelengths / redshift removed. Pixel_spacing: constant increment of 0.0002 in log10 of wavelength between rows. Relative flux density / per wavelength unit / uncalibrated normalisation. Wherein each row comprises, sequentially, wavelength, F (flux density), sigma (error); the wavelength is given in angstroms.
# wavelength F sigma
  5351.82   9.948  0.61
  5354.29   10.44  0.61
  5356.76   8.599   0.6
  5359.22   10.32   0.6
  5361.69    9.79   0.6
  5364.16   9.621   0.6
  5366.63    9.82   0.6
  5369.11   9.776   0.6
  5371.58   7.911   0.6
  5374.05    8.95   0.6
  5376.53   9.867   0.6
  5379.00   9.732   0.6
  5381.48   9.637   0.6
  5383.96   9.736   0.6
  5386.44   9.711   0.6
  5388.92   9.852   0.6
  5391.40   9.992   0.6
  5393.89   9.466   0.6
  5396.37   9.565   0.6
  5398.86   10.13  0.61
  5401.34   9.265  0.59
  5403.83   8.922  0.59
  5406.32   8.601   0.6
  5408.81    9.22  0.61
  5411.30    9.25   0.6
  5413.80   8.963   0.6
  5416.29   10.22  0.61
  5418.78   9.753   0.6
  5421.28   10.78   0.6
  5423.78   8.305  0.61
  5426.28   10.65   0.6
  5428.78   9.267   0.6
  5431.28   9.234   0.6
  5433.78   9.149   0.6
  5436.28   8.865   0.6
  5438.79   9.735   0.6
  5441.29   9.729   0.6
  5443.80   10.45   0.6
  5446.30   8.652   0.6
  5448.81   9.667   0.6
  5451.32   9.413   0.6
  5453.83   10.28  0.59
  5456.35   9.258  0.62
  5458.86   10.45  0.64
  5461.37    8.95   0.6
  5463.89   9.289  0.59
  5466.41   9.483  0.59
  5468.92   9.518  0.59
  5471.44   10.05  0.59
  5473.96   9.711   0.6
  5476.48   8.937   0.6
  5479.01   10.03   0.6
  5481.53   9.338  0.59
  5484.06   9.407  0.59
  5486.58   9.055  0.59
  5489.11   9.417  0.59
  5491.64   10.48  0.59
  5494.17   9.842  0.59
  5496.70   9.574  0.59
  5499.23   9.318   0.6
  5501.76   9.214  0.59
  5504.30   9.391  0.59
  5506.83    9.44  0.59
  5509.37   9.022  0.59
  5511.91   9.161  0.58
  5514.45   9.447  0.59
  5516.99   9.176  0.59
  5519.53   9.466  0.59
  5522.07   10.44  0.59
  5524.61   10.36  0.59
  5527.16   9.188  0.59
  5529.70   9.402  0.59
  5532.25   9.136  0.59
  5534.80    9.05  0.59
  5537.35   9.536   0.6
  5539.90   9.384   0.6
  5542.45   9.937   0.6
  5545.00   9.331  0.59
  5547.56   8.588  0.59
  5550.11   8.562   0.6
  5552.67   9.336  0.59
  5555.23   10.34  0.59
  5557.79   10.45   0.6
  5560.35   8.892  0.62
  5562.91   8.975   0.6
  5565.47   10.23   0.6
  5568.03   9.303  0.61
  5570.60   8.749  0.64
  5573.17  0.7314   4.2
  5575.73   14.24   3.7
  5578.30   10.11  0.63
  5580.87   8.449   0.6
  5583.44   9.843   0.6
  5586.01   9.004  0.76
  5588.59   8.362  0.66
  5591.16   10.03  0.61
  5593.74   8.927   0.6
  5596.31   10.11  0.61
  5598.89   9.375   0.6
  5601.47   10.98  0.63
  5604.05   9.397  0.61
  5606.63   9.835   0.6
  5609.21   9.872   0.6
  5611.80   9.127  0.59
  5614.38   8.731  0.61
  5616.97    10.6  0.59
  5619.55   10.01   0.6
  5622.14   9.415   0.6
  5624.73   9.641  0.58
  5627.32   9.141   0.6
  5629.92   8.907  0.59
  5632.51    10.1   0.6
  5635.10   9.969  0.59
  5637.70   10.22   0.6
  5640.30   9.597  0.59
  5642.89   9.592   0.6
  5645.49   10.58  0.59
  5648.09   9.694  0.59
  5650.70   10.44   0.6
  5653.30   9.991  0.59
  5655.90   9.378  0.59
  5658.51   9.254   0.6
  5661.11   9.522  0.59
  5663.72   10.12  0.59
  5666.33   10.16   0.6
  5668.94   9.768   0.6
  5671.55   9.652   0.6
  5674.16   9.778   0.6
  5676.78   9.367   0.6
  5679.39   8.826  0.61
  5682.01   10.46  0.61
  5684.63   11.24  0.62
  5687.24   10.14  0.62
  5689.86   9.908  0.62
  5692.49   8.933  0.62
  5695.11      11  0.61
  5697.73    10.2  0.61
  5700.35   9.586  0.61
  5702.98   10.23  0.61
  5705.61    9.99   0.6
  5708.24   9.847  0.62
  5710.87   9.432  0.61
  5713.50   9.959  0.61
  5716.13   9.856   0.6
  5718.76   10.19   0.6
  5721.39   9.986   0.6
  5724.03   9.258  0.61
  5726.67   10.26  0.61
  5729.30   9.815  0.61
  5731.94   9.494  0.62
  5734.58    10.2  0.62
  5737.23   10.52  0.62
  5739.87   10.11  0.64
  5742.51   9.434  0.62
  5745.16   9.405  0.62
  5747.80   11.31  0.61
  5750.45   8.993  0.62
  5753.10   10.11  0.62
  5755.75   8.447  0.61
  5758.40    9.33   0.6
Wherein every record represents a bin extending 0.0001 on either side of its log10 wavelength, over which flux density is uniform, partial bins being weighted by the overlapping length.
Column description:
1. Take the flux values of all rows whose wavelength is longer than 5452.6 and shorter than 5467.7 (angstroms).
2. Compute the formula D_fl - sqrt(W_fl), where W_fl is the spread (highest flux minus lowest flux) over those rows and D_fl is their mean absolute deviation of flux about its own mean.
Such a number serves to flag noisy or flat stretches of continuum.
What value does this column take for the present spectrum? -0.7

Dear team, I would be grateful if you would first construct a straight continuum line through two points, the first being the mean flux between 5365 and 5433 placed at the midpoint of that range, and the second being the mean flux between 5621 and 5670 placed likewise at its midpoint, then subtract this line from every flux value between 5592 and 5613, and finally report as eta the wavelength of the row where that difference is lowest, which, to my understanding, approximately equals 5593.74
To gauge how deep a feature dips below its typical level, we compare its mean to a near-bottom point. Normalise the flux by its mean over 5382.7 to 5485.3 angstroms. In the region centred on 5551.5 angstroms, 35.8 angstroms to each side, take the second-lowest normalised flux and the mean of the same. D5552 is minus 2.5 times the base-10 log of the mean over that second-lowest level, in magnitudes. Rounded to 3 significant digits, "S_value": -0.103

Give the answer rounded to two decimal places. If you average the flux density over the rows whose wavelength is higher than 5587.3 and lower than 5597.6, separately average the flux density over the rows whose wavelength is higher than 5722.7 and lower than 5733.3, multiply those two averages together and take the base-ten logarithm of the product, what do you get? 1.96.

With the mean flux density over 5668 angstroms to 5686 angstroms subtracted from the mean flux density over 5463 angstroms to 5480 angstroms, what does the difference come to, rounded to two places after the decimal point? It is -0.30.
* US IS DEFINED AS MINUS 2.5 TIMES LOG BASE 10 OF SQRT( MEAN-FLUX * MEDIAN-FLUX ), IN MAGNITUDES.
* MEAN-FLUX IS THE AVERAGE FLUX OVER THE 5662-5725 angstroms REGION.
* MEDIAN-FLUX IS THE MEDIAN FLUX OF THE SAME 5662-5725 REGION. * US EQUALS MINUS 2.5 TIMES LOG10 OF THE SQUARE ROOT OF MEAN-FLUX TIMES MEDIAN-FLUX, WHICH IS -2.49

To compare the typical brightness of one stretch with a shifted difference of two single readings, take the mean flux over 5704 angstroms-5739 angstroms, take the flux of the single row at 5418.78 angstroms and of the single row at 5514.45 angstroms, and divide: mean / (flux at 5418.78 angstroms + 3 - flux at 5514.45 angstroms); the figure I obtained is 3.00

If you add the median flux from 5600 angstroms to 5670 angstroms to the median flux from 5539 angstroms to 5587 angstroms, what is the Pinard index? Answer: 19.1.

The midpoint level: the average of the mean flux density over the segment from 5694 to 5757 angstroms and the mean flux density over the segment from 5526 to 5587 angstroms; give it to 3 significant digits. 9.55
